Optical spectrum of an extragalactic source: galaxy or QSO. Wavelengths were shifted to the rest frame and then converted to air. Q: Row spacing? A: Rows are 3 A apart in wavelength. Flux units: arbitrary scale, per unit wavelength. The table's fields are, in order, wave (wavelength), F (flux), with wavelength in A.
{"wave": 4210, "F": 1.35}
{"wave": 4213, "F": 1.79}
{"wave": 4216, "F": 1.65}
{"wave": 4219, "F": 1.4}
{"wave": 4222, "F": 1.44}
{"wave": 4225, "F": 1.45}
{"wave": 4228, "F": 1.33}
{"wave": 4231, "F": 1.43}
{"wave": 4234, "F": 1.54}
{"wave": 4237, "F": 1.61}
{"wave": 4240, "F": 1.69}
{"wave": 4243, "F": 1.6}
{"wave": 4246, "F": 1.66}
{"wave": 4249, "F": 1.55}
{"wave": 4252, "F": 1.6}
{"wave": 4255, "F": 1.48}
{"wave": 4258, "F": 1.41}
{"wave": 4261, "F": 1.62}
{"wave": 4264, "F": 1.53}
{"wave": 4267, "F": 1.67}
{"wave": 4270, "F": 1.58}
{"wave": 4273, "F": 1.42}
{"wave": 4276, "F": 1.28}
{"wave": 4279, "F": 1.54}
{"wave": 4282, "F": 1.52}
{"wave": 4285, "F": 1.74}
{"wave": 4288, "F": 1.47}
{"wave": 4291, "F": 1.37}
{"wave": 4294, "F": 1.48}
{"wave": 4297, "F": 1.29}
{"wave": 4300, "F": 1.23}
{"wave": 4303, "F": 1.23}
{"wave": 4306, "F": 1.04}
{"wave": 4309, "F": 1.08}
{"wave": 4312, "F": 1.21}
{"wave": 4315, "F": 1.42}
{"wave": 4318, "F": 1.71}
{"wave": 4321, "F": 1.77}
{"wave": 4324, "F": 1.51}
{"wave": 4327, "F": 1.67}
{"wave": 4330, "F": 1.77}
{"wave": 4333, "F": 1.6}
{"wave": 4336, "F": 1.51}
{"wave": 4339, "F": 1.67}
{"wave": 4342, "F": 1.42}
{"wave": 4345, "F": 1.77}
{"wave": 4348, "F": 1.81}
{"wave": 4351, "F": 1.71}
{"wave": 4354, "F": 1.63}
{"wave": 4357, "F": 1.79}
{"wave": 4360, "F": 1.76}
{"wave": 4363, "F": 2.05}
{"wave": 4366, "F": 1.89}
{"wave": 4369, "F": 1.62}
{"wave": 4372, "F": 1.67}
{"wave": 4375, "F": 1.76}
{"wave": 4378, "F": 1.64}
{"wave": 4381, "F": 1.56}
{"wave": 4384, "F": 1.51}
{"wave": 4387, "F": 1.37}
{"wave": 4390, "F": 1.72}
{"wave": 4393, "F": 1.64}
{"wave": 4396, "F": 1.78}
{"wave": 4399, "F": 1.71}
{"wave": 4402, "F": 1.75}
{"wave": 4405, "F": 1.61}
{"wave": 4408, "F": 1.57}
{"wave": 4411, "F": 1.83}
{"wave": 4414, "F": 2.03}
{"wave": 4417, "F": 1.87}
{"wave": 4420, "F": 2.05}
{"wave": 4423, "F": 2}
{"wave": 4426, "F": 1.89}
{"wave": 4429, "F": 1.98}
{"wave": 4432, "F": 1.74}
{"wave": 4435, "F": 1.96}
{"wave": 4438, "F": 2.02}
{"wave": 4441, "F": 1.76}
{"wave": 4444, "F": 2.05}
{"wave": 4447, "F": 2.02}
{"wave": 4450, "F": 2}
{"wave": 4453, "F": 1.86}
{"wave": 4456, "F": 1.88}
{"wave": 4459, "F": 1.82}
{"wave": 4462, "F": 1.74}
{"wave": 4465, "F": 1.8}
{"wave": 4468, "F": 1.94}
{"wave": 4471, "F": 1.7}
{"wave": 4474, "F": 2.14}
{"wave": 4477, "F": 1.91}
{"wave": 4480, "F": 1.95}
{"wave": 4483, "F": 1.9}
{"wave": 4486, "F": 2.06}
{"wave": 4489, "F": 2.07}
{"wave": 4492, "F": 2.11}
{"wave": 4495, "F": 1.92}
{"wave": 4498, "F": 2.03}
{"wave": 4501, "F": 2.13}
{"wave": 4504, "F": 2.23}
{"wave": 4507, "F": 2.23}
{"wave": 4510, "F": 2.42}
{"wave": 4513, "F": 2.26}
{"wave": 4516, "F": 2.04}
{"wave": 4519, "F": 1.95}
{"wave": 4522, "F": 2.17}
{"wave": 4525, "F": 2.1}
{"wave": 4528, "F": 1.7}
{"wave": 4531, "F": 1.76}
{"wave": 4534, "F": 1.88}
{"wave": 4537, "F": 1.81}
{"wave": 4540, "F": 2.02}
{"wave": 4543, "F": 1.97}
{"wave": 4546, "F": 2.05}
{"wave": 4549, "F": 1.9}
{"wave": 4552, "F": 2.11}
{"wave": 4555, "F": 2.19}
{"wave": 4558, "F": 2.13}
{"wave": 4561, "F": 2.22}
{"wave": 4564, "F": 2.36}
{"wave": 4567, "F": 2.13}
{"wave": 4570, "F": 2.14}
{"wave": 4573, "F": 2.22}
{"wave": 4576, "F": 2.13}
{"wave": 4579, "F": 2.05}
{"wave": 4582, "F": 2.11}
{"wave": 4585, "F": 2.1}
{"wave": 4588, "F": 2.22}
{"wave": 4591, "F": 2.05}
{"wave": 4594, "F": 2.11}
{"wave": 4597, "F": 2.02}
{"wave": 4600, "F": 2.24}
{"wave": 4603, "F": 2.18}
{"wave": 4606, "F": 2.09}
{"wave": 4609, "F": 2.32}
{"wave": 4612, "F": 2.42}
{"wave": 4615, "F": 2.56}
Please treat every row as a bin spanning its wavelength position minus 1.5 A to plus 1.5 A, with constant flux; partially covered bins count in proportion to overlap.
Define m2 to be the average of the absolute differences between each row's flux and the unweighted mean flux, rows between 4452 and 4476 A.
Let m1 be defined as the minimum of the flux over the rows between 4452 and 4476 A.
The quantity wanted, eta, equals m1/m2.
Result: 18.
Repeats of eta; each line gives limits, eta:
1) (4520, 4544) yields 12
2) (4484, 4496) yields 32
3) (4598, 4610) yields 29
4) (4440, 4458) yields 19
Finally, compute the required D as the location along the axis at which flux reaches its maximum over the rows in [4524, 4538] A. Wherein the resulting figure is 4525 A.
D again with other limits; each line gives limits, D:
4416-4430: 4420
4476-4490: 4489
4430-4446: 4444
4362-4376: 4363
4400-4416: 4414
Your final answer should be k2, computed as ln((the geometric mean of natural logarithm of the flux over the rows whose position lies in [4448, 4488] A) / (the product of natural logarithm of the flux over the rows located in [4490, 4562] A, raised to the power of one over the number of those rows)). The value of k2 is -0.1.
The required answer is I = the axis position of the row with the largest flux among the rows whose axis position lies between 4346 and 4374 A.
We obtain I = 4363 A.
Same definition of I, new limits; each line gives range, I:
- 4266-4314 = 4285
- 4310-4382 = 4363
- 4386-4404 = 4396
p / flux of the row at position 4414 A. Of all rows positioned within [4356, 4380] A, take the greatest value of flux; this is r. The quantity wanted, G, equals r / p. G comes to 1.01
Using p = 2.03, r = 2.05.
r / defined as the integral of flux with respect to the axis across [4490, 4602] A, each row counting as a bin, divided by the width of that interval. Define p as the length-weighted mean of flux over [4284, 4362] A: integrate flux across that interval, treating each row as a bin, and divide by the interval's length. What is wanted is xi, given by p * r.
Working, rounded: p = 1.53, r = 2.09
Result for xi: 3.19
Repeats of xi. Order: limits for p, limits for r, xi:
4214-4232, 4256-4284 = 2.21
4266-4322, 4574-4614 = 3.07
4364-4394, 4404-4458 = 3.12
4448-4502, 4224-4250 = 2.99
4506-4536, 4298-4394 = 3.24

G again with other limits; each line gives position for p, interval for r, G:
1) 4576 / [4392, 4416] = 0.95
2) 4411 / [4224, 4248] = 0.92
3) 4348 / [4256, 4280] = 0.92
